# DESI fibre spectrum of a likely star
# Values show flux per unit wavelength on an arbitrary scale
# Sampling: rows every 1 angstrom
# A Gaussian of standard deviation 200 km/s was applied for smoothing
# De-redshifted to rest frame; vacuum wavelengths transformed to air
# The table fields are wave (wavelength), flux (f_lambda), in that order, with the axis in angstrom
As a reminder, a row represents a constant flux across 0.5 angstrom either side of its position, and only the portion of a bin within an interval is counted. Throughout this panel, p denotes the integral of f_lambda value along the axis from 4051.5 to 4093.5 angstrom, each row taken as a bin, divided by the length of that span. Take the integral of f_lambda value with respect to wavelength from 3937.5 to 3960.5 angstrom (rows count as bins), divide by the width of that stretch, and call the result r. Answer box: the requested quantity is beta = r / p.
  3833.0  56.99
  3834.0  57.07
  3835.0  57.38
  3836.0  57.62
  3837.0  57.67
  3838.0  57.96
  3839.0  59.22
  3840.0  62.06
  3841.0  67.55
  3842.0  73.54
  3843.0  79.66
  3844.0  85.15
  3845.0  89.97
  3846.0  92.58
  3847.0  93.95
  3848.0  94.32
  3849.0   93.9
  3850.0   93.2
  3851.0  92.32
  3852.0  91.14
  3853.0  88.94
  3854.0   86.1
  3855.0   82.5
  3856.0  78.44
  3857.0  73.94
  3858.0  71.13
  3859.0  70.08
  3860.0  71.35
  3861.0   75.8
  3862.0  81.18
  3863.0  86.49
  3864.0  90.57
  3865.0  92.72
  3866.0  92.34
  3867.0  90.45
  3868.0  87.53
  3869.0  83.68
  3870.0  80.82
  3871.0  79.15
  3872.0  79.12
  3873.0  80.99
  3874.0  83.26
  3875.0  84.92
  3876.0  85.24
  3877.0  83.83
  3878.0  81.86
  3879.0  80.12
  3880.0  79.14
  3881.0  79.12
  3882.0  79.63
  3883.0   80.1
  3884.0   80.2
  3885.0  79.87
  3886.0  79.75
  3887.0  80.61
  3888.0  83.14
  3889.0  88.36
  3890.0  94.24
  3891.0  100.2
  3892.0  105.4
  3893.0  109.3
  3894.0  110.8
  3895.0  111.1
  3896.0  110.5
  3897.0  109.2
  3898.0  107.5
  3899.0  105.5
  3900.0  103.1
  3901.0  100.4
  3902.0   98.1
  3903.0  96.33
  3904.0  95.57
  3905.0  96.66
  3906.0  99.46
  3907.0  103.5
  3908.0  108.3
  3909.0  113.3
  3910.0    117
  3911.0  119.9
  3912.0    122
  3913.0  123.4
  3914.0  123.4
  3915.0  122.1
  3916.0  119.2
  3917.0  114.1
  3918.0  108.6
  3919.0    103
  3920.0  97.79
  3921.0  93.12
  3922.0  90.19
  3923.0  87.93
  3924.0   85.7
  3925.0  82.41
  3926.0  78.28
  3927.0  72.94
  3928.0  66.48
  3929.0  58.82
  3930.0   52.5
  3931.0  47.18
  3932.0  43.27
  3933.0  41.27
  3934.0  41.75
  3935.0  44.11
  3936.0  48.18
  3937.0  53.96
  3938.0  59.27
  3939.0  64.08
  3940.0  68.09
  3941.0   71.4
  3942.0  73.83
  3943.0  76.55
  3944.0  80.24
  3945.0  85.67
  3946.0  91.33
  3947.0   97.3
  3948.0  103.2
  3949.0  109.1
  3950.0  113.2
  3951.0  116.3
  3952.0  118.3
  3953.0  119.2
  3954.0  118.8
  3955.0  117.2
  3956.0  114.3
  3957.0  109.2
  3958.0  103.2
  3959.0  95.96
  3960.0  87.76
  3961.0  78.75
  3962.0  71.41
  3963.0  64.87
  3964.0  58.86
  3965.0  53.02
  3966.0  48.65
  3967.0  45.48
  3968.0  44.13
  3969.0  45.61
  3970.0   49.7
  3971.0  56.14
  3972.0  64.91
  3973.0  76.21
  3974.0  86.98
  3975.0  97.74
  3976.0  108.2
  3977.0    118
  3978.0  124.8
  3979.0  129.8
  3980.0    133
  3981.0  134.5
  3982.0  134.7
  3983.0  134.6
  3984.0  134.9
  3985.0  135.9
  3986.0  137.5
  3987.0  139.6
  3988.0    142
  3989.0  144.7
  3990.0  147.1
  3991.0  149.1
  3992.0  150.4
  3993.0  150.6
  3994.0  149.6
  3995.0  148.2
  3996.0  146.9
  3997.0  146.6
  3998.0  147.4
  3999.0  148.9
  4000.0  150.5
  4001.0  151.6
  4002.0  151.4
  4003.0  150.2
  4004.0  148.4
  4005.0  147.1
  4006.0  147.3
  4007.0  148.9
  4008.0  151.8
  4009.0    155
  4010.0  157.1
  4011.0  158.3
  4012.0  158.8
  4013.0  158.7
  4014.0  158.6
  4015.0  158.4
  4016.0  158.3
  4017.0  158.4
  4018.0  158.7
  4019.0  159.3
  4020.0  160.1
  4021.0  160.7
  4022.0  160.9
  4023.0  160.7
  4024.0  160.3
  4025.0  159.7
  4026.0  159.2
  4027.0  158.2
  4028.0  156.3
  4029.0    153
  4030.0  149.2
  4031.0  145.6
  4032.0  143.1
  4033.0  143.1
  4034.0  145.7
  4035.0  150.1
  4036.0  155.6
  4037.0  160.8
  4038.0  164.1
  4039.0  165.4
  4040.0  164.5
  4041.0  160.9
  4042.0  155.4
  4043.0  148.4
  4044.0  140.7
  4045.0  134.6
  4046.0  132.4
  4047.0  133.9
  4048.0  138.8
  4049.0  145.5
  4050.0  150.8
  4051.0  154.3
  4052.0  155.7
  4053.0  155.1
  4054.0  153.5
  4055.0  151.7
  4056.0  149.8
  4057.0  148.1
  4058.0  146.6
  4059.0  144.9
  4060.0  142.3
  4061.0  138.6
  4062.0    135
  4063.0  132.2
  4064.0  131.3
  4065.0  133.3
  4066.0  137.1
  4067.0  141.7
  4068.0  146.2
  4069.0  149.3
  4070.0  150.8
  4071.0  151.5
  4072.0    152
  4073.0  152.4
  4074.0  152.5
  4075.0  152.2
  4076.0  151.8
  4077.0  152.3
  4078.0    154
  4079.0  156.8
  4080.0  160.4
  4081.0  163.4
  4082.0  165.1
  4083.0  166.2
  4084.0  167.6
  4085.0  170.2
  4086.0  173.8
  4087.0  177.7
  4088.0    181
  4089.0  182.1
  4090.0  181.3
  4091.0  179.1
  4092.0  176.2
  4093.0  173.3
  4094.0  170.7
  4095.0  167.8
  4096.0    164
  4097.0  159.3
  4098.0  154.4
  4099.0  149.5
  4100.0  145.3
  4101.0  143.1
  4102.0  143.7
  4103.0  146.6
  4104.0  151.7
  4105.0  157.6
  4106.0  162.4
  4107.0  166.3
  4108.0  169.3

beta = 0.6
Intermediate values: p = 156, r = 95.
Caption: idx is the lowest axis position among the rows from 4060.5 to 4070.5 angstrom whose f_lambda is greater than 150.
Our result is 4070.0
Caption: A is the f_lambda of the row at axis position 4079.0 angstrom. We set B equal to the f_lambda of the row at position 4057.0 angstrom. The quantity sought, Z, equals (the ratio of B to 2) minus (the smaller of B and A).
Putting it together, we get -74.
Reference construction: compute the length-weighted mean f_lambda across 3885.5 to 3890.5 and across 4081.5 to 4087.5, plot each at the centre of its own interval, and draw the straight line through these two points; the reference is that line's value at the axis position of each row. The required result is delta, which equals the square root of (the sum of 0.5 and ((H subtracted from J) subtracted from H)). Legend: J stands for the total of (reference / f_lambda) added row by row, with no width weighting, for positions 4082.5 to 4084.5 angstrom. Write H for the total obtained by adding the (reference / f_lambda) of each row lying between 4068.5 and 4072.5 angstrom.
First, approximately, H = 4.3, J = 2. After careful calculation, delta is 2.7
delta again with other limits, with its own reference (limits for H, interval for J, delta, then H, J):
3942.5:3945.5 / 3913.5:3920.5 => 1.6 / 4.1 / 6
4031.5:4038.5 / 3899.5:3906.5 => 2.8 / 6.9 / 7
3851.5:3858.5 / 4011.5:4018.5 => 2.6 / 6.1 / 6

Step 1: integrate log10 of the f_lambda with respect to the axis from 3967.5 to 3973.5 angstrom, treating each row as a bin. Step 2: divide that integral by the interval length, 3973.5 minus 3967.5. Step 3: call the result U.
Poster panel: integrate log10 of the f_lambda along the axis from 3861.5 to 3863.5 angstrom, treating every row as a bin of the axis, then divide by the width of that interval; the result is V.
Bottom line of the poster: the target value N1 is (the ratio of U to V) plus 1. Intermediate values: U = 1.74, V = 1.92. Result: 1.91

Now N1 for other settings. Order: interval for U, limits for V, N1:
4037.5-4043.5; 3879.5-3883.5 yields 2.16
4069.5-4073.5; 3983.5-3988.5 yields 2.02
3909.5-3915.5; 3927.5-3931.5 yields 2.19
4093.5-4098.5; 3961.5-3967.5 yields 2.26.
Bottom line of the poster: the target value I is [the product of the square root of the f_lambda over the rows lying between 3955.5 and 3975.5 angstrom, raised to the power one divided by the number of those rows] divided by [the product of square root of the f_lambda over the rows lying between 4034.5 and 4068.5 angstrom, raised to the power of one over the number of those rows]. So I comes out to 0.69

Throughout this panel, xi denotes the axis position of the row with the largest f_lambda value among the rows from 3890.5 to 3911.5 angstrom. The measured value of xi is 3911.0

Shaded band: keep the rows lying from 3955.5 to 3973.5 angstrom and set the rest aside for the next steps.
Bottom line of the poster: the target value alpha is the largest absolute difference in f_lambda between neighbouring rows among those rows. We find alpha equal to 11.3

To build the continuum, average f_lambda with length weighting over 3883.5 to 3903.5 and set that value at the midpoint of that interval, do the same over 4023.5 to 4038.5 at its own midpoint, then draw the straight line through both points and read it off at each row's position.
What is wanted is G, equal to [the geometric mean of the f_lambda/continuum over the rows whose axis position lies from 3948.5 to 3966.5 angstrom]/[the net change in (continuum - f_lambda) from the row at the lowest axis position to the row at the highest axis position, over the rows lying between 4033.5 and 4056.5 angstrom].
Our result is 0.15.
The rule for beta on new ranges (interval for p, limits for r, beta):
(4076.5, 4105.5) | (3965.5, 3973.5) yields 0.3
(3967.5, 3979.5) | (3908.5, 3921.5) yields 1.4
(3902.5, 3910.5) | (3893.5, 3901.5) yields 1.0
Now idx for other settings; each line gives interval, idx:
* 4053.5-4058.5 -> 4054.0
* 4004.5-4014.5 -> 4008.0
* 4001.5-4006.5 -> 4002.0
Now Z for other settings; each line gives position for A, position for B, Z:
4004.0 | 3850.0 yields -47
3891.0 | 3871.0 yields -40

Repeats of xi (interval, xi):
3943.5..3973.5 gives 3953.0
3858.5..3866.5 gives 3865.0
